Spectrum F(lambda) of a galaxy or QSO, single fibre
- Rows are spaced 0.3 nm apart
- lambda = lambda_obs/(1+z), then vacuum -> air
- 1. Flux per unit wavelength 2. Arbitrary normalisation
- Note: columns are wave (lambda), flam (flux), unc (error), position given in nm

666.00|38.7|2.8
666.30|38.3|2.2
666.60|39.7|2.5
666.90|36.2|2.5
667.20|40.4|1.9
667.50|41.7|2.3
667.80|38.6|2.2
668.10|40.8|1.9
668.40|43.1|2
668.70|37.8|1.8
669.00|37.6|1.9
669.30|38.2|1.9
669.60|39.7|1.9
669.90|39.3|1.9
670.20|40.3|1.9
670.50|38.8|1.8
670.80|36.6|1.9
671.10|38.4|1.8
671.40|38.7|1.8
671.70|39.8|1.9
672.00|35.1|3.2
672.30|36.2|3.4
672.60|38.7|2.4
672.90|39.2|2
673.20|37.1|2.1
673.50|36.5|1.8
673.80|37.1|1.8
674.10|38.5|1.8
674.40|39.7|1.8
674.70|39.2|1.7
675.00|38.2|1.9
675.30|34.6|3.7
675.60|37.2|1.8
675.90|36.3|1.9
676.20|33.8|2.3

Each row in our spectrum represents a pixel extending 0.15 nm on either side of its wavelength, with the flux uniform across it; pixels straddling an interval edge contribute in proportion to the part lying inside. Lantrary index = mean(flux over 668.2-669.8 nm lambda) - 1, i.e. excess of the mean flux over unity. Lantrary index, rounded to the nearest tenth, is 38.3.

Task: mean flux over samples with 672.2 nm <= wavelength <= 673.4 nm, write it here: 37.8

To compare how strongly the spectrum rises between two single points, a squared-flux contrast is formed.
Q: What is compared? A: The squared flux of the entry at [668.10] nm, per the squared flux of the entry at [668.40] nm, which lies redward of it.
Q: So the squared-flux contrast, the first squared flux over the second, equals 0.90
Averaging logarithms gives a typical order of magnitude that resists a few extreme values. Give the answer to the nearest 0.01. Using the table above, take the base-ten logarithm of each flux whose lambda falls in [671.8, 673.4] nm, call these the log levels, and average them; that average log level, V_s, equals 1.57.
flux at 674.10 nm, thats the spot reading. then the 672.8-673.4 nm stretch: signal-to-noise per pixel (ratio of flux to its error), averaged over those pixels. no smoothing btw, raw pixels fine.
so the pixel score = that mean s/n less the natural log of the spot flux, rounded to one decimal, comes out 15.0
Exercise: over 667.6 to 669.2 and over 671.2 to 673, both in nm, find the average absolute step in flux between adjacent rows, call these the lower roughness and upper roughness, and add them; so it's 4.5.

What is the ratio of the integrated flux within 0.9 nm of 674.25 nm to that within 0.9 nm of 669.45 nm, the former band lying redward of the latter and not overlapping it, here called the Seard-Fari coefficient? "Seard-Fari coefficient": 0.98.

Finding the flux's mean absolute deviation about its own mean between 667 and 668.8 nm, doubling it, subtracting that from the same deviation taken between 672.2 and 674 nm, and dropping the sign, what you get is 1.9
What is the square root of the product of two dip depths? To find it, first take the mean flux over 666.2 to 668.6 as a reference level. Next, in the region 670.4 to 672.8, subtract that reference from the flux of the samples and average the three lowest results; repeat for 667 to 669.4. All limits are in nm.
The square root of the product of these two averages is 2.8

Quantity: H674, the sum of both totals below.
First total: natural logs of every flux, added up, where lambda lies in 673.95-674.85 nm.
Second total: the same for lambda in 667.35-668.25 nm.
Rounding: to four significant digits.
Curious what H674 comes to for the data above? 22.09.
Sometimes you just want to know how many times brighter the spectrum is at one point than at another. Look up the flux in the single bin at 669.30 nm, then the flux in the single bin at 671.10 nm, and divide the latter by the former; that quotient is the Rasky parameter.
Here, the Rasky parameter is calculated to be 1.01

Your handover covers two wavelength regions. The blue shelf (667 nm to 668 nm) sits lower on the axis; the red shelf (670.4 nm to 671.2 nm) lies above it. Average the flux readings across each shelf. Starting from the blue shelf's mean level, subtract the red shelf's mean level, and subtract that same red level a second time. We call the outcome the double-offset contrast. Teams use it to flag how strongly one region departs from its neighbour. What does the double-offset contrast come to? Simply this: -35.6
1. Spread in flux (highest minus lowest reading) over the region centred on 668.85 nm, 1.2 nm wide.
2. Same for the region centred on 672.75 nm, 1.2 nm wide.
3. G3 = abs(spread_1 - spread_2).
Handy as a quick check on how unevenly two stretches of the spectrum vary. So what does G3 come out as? 2.5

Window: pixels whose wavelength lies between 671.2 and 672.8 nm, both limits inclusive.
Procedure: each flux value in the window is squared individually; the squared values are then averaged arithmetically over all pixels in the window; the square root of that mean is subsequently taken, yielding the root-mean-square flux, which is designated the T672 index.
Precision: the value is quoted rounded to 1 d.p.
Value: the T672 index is 37.7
